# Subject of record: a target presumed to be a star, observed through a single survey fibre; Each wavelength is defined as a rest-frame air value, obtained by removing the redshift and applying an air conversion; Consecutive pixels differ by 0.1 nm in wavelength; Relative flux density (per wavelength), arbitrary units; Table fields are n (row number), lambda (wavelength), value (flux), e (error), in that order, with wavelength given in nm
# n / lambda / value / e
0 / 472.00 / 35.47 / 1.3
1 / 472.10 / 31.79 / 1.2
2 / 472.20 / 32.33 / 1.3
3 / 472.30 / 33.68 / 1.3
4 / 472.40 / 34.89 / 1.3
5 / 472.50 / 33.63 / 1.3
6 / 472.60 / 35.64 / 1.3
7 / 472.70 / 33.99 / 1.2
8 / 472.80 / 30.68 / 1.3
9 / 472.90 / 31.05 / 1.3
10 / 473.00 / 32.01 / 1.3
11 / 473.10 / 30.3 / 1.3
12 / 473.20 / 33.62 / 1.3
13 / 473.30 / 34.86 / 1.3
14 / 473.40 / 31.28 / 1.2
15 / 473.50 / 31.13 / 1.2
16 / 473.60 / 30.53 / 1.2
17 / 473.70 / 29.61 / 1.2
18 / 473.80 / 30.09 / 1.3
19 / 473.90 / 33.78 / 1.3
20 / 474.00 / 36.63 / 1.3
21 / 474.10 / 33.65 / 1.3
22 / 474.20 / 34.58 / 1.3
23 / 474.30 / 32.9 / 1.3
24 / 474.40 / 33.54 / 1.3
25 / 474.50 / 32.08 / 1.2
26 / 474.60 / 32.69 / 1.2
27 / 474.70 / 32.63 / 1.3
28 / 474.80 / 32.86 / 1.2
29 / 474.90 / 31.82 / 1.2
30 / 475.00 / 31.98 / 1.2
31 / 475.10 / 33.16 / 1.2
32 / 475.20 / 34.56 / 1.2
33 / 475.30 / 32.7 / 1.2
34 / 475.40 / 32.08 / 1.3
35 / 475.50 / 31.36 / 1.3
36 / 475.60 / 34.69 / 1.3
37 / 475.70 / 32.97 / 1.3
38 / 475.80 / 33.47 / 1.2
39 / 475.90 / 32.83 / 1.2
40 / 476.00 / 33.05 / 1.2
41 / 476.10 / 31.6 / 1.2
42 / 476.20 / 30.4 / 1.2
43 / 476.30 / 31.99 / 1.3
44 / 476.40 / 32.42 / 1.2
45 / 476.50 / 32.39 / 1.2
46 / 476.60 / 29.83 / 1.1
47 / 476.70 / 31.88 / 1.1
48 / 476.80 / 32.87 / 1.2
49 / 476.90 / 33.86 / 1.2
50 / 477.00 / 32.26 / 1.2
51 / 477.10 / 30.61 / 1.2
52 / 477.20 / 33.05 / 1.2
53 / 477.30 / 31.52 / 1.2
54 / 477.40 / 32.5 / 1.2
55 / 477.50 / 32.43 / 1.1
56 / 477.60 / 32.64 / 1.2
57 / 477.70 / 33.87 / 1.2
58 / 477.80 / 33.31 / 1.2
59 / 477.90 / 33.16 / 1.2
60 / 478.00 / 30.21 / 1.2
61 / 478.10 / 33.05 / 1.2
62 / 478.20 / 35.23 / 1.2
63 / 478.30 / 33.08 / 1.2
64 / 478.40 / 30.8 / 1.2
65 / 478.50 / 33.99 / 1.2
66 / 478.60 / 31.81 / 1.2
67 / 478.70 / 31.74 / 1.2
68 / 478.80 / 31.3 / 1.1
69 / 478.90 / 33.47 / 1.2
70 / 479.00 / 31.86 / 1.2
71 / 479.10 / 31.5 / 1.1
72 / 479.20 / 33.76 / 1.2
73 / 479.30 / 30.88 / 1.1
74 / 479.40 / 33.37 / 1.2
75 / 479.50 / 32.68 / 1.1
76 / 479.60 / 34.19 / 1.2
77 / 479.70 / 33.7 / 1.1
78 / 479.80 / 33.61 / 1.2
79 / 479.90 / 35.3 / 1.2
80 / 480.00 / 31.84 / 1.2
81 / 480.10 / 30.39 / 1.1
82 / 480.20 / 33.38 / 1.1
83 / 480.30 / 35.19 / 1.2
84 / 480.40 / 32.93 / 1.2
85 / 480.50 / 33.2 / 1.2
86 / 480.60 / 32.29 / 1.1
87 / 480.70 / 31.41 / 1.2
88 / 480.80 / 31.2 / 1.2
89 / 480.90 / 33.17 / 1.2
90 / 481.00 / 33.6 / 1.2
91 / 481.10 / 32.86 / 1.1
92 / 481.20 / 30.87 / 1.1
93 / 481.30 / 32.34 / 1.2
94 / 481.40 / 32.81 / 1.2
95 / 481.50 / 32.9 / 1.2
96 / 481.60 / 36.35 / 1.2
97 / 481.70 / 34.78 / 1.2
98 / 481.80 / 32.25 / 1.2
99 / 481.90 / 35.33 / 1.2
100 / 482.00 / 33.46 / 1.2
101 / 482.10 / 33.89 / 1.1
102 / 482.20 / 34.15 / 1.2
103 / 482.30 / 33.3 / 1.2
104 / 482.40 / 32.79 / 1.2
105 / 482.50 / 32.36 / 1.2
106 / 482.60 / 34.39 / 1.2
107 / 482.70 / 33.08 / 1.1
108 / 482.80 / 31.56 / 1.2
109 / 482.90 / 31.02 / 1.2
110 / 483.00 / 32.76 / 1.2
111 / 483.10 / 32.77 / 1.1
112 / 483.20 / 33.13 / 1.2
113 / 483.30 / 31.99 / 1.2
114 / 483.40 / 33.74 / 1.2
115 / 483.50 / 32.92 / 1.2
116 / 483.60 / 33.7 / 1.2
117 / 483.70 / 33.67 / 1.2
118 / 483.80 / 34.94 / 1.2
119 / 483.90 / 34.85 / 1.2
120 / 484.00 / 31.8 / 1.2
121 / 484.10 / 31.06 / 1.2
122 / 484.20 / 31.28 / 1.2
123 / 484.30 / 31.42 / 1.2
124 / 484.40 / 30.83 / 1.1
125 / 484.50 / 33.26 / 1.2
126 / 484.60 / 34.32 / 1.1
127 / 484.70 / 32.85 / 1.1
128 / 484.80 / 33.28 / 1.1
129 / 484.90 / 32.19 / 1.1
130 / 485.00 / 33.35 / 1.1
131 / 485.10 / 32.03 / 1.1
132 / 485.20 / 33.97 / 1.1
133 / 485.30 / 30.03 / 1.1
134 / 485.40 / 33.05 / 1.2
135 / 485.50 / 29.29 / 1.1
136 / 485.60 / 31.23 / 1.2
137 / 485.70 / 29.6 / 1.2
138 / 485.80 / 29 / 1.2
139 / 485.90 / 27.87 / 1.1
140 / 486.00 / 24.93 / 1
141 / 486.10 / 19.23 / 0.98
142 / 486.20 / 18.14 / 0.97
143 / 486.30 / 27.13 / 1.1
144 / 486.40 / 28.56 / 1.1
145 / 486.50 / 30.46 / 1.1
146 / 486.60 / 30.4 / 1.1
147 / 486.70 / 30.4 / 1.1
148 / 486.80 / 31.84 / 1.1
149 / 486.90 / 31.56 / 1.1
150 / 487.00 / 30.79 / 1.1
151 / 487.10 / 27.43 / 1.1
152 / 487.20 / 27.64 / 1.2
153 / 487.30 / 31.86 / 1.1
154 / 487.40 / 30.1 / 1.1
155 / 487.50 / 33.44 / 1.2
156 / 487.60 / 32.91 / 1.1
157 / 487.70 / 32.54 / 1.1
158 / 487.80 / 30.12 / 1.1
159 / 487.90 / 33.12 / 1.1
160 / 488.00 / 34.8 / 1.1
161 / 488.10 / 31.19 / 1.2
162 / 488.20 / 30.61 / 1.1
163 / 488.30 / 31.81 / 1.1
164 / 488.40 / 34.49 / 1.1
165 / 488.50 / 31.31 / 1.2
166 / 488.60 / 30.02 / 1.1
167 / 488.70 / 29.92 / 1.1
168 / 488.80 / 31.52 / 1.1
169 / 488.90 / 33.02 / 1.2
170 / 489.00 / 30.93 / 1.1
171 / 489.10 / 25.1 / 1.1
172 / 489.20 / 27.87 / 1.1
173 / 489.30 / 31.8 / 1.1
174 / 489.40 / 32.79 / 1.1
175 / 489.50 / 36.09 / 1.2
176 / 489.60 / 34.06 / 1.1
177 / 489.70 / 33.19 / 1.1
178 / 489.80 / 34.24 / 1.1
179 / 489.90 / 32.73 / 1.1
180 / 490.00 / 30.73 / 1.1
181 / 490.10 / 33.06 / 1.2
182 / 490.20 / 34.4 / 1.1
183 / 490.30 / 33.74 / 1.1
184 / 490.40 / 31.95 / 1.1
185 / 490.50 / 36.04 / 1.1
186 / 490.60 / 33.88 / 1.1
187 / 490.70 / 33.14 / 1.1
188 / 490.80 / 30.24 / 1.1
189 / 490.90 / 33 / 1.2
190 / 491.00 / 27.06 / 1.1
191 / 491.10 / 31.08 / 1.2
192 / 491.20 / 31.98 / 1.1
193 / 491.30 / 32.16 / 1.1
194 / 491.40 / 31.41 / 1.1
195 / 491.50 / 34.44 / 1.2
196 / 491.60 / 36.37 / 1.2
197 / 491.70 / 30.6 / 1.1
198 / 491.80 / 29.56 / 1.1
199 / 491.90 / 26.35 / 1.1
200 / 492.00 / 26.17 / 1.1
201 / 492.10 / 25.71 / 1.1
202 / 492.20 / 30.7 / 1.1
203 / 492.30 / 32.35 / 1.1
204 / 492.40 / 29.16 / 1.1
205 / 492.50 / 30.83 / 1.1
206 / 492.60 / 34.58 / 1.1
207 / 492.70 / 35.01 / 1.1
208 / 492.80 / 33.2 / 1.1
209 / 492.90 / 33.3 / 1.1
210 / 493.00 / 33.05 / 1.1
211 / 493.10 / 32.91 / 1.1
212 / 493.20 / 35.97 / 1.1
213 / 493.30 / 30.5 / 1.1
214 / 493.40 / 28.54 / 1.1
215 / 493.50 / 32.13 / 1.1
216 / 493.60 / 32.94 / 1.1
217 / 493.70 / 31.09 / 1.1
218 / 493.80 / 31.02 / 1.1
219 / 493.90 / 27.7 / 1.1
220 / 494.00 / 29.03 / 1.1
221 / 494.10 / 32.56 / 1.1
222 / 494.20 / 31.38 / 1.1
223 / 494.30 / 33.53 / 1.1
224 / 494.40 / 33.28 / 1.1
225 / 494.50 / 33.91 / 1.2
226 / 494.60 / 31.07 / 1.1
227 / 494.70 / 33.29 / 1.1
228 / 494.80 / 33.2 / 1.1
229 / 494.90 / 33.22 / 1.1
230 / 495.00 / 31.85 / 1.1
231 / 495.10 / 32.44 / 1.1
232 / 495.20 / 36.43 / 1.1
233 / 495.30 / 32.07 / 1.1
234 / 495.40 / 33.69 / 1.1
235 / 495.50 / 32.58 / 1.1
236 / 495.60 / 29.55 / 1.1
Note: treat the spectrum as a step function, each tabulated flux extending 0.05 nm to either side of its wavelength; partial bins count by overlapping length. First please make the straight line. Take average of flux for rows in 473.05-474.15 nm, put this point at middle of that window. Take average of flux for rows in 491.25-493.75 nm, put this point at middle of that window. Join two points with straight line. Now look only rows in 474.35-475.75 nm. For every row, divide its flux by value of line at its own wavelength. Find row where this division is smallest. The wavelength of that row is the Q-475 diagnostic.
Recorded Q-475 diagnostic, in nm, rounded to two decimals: 475.50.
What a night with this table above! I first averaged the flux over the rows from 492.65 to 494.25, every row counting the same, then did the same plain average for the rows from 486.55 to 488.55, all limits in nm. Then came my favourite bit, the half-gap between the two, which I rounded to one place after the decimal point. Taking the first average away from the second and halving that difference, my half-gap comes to -0.2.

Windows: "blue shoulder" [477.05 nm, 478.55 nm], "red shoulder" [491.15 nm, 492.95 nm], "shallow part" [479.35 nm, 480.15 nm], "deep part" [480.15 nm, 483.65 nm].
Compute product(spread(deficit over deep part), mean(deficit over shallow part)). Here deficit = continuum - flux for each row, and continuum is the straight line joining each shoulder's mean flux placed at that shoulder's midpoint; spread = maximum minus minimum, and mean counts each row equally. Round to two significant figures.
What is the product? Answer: -3.8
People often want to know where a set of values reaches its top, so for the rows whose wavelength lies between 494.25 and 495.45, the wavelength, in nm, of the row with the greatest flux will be 495.20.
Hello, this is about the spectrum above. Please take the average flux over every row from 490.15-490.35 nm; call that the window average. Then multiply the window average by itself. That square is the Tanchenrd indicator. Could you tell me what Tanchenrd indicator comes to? 1161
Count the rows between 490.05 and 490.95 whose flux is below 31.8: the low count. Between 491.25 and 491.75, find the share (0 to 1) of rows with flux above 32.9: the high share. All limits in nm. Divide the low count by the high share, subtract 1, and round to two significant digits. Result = 1.5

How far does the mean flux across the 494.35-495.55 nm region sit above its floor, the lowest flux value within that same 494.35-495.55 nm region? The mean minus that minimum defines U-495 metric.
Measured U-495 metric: 2.0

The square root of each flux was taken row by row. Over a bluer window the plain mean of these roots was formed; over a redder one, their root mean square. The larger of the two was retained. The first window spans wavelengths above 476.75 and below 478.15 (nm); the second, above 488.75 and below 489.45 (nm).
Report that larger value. 5.70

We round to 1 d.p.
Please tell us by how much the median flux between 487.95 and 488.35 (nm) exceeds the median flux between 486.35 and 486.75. 1.1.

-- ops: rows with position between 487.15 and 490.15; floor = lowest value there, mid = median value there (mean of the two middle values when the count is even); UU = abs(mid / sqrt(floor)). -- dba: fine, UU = 6.35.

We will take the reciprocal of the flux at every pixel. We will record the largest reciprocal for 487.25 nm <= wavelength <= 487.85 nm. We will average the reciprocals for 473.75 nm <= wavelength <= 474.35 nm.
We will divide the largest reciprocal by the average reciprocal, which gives 1.11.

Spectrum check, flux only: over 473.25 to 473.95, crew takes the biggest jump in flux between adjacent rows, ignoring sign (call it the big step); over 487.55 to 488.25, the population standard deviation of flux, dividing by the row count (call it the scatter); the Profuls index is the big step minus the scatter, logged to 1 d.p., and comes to 2.2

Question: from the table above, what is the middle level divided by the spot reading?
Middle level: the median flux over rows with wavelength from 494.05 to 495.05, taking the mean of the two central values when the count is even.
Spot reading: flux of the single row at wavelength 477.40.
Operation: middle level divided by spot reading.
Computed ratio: 1.02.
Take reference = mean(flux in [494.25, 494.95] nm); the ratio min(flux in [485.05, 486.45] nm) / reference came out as 0.55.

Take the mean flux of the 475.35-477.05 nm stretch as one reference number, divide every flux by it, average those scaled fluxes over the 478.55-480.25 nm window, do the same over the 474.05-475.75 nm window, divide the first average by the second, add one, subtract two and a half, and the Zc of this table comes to -0.51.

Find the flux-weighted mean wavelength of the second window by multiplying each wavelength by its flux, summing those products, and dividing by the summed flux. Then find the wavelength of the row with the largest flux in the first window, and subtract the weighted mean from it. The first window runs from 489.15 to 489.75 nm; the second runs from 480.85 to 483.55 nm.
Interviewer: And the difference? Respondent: 7.30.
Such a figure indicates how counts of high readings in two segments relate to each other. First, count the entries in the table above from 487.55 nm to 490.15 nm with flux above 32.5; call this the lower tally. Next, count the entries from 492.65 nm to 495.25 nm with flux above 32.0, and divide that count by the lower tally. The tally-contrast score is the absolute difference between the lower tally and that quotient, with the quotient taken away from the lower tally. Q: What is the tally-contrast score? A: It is 12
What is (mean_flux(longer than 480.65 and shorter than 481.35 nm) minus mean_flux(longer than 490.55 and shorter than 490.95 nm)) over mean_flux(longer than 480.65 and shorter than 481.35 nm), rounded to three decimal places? -0.011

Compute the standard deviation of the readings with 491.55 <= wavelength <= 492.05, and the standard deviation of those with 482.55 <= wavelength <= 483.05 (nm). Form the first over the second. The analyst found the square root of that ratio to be 1.8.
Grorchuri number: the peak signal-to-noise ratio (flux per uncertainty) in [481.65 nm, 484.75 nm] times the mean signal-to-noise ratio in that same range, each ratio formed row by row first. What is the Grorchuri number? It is 874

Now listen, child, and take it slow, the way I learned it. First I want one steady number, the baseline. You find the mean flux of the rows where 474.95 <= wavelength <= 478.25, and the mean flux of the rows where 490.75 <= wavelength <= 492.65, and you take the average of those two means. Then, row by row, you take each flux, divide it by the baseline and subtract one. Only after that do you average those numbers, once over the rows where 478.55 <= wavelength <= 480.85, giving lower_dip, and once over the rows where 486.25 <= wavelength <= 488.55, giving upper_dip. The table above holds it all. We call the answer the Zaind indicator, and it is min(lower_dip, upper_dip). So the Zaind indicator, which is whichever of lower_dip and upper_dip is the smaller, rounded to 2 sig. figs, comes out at -0.018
